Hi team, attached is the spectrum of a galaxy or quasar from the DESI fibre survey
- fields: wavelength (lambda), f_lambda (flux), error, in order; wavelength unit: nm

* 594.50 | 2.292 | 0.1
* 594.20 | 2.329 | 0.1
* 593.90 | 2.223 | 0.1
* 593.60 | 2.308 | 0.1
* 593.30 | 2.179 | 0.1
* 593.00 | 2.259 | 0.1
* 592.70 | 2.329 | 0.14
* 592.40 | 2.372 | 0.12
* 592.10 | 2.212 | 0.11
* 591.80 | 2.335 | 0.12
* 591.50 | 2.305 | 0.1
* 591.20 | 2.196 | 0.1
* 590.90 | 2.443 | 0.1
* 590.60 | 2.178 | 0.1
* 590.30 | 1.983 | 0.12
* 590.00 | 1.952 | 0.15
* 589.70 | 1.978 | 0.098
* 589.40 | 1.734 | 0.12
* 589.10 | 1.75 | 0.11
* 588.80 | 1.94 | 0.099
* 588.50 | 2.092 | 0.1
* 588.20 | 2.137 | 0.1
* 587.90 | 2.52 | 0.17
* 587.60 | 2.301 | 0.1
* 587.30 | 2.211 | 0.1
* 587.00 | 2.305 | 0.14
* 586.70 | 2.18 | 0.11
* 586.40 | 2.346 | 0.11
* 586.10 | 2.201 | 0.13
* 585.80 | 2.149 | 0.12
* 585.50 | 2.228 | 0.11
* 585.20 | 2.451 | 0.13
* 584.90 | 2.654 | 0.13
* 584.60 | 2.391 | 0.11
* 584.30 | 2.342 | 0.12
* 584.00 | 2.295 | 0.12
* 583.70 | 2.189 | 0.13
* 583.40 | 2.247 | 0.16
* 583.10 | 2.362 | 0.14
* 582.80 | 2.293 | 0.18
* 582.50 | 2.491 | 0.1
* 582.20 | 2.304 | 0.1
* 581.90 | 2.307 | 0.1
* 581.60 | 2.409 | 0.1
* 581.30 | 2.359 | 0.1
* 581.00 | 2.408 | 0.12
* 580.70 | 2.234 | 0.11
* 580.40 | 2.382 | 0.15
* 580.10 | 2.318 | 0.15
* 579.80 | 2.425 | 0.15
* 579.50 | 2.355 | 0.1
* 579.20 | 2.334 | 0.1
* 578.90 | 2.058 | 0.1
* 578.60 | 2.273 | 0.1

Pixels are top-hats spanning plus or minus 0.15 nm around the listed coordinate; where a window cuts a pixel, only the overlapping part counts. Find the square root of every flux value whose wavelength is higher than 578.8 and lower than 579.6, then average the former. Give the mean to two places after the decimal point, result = 1.50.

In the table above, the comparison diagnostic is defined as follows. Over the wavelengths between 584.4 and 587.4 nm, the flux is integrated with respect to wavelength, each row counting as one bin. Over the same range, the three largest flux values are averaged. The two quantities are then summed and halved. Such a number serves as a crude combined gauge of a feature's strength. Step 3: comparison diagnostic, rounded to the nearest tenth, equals 4.7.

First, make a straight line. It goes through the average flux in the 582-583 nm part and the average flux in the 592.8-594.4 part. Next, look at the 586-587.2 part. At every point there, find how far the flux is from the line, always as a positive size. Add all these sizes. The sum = 0.31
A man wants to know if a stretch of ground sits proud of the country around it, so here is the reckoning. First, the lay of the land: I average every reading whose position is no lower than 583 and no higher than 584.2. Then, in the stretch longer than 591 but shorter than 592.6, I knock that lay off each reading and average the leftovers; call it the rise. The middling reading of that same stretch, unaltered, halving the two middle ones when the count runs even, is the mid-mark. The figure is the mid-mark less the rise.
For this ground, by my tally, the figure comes 2.29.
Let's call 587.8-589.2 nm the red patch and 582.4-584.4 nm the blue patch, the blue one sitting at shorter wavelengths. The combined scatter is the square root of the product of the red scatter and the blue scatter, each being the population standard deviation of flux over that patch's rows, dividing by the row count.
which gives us 0.151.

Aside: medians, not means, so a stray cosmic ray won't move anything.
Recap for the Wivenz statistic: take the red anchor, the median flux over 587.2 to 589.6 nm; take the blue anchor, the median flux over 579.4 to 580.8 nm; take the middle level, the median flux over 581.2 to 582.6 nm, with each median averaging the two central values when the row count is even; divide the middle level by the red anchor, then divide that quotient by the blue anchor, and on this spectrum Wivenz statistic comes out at 0.474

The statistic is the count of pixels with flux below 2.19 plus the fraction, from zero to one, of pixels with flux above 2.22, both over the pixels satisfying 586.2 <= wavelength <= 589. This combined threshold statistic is 4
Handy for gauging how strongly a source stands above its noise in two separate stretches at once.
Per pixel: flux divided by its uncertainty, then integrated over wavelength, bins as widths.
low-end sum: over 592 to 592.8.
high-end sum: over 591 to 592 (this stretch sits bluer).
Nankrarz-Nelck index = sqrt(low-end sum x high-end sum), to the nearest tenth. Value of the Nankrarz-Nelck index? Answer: 18.1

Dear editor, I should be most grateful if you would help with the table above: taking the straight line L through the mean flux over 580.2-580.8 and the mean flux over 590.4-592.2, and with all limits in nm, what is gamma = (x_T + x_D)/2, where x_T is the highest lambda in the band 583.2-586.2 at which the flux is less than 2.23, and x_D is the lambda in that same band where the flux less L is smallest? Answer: 585.95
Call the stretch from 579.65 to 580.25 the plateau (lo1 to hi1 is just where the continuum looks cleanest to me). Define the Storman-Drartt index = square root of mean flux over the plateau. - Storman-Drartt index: 1.540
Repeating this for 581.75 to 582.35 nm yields 1.518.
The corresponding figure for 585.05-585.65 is 1.530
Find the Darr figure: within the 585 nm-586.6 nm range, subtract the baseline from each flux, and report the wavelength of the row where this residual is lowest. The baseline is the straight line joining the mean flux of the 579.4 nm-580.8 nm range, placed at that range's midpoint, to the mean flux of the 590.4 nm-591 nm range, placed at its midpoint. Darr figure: 585.80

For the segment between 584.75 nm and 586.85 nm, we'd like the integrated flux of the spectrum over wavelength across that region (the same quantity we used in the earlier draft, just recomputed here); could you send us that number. 4.86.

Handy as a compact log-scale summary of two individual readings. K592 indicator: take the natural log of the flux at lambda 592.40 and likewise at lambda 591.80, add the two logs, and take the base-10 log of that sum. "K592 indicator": 0.23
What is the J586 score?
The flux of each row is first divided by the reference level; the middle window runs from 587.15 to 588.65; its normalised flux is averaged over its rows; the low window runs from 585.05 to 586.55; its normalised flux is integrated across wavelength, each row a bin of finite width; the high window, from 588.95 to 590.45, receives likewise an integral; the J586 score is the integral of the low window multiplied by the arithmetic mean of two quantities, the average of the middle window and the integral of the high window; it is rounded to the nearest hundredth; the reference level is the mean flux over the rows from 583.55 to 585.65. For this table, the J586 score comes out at 1.55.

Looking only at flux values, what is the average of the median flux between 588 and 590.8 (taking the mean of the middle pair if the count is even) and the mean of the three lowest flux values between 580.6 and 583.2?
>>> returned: 2.13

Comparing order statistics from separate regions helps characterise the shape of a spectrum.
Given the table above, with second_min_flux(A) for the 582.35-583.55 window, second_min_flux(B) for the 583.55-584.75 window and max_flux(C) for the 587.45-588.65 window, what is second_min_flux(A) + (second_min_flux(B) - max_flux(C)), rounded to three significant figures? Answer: 2.07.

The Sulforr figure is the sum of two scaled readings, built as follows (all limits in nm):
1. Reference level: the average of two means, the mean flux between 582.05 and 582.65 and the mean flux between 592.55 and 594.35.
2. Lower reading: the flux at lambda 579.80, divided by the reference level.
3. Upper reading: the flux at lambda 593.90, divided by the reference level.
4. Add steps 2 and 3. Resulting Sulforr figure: 1.99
